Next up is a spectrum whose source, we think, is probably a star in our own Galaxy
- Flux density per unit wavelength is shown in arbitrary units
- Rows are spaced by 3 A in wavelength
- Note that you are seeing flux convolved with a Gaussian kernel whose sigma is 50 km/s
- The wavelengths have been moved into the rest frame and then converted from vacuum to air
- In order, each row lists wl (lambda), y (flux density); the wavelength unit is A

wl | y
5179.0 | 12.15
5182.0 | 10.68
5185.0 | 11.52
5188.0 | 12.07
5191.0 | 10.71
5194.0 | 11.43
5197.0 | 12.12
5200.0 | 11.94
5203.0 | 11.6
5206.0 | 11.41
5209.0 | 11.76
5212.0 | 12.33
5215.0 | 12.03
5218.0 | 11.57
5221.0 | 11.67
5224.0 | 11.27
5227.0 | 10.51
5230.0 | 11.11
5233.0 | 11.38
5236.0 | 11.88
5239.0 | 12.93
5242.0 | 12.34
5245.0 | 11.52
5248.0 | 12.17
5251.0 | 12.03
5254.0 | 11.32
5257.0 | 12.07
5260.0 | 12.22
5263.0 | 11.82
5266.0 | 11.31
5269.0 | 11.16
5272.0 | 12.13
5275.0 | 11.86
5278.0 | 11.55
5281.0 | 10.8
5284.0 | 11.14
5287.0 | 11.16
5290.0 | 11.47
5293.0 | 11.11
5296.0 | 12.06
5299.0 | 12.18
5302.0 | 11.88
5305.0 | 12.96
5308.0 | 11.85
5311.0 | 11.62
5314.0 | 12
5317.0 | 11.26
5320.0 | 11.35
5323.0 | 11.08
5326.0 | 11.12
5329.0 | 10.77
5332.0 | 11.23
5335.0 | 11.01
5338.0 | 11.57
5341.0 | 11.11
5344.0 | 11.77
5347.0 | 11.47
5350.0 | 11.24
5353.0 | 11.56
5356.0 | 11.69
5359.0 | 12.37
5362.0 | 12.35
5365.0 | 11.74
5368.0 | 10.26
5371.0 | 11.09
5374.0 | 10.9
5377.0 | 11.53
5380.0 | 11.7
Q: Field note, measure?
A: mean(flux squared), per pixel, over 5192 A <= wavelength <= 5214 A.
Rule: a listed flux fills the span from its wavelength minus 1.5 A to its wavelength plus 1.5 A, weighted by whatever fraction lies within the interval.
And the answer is 139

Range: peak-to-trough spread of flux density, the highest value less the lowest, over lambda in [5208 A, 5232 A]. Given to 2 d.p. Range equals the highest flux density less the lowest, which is 1.82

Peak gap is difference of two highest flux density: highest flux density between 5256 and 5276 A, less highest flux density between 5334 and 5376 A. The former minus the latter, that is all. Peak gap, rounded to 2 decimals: -0.15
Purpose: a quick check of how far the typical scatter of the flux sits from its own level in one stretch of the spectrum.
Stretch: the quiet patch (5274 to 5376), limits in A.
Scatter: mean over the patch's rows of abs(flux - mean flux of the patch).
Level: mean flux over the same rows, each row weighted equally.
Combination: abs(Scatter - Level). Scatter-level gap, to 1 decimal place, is 11.1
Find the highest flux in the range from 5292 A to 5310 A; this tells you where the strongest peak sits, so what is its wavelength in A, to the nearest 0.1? 5305.0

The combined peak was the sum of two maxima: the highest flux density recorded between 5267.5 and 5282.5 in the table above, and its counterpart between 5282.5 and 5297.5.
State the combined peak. 24.2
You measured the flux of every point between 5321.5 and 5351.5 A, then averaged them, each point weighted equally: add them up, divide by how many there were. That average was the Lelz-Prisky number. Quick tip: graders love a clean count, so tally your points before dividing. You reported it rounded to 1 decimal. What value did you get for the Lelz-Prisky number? 11.2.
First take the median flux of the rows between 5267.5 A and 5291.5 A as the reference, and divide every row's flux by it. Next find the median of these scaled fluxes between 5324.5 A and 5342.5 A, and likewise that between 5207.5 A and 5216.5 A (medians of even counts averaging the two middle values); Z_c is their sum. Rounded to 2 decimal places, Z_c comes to 2.05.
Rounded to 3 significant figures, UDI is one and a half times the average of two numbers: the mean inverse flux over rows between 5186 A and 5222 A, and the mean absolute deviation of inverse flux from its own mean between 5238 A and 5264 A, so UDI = 0.0658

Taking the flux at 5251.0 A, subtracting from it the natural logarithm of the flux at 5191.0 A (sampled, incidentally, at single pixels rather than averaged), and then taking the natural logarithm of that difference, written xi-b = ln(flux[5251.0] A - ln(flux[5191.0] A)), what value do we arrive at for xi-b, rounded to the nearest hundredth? 2.27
